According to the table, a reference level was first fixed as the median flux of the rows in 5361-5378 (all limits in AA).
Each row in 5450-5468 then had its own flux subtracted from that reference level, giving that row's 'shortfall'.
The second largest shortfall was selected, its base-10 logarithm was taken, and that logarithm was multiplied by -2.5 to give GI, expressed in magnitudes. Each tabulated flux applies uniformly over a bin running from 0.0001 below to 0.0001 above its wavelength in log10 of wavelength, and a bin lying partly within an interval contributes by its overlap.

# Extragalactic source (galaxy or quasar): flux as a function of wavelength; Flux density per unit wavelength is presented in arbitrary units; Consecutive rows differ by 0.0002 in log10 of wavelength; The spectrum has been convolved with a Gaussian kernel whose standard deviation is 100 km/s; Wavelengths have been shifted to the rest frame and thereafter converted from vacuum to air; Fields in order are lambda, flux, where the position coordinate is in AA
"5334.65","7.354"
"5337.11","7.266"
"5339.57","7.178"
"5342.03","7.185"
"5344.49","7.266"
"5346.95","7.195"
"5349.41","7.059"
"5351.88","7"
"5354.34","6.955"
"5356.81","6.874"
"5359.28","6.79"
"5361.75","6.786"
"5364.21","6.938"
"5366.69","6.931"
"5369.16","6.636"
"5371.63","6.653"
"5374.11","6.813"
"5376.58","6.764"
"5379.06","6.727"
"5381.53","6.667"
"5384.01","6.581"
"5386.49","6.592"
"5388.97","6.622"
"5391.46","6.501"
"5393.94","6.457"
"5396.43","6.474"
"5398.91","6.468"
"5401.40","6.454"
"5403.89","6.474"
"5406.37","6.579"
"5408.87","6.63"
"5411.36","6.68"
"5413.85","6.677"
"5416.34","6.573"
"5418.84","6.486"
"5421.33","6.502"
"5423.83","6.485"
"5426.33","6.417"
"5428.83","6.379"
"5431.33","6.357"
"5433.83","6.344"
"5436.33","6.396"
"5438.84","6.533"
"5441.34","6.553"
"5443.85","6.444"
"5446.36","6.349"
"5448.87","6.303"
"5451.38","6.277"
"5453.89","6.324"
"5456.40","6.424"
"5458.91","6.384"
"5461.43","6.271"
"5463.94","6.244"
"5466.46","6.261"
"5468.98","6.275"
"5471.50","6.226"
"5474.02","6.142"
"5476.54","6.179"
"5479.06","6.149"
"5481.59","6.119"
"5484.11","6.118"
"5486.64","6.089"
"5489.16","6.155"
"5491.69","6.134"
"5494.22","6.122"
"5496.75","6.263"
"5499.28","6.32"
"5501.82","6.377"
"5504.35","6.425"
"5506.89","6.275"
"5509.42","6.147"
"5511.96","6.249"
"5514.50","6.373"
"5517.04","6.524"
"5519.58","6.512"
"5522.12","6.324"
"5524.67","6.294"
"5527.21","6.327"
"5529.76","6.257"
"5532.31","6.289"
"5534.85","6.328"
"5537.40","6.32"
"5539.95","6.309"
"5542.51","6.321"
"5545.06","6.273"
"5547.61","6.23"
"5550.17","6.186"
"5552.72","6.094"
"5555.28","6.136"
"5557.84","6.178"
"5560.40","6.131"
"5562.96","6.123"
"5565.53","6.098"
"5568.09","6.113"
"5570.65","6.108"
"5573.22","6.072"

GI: 0.70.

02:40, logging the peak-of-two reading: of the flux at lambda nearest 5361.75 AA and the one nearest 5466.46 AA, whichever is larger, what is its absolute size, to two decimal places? 6.79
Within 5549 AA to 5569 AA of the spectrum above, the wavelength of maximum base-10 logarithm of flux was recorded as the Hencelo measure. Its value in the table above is 5550.17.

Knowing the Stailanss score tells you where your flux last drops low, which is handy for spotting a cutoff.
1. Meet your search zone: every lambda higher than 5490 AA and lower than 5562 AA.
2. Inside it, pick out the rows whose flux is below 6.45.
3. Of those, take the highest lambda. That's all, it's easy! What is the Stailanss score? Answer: 5560.40 AA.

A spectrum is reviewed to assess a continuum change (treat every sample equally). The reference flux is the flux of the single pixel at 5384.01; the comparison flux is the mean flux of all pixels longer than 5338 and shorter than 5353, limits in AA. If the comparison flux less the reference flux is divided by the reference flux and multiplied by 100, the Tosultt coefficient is 8.6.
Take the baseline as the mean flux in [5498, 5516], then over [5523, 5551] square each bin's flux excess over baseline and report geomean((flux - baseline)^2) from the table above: 0.000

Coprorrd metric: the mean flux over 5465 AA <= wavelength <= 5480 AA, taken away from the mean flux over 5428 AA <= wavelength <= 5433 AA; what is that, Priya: 0.16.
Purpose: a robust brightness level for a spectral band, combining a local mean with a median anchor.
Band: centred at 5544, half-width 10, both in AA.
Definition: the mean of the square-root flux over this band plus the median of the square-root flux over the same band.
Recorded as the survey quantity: 5.01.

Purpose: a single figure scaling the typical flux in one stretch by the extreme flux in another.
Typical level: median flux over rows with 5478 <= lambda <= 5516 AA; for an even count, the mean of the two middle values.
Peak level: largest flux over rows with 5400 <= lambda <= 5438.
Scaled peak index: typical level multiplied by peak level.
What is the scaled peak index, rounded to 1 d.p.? 41.1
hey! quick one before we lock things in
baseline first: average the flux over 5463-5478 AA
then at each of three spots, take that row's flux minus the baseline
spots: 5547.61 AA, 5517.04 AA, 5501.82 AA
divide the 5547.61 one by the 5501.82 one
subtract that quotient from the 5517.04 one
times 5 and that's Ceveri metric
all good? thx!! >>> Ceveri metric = 1.2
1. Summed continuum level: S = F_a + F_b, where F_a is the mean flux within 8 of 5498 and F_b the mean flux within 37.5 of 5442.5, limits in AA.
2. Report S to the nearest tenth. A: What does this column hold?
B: 12.7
